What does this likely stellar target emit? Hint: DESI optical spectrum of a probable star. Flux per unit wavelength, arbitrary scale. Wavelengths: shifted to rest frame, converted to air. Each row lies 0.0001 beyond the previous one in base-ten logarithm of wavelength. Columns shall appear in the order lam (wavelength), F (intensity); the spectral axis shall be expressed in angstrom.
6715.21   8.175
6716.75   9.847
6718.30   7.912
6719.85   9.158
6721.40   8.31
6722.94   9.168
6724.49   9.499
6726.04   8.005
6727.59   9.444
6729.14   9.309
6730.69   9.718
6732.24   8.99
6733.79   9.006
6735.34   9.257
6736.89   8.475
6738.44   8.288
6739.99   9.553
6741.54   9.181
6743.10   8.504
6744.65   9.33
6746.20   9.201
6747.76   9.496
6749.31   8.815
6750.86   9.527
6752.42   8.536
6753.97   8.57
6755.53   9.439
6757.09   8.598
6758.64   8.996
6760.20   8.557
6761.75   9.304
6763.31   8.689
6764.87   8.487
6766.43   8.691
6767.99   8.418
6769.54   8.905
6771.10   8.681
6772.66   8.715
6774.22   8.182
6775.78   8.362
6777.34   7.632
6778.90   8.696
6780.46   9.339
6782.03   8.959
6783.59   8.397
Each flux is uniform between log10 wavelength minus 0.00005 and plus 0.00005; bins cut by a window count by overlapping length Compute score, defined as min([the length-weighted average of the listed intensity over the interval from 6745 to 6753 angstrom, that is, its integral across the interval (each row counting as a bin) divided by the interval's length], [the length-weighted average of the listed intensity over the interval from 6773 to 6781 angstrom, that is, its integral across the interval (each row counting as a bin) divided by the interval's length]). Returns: 8.4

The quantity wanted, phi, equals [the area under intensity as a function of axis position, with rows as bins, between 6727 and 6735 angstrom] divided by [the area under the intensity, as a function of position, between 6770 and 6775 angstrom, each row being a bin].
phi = 1.74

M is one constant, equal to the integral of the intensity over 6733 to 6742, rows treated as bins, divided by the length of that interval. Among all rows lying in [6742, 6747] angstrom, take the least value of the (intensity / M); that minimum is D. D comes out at 0.95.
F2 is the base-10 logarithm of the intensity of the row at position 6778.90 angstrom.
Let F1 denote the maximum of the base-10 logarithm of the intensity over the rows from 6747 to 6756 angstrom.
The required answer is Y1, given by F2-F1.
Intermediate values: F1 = 0.979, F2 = 0.939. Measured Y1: -0.040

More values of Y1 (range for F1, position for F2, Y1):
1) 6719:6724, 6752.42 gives -0.031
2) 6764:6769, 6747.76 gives 0.038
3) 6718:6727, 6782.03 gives -0.025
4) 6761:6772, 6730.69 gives 0.019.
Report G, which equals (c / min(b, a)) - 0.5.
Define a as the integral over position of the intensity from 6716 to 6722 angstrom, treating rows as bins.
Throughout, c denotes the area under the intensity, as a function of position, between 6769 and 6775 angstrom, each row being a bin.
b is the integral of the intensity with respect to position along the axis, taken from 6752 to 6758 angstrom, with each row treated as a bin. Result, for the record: 0.478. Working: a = 52.8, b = 52.9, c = 51.6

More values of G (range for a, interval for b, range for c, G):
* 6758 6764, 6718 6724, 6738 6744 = 0.521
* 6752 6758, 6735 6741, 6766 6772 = 0.485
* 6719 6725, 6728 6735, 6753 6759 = 0.487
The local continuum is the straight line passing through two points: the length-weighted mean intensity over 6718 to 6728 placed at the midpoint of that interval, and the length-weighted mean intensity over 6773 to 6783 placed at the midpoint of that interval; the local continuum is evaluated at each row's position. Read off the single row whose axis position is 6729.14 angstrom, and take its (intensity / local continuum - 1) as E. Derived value 0.06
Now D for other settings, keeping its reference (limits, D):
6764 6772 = 0.94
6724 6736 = 0.89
